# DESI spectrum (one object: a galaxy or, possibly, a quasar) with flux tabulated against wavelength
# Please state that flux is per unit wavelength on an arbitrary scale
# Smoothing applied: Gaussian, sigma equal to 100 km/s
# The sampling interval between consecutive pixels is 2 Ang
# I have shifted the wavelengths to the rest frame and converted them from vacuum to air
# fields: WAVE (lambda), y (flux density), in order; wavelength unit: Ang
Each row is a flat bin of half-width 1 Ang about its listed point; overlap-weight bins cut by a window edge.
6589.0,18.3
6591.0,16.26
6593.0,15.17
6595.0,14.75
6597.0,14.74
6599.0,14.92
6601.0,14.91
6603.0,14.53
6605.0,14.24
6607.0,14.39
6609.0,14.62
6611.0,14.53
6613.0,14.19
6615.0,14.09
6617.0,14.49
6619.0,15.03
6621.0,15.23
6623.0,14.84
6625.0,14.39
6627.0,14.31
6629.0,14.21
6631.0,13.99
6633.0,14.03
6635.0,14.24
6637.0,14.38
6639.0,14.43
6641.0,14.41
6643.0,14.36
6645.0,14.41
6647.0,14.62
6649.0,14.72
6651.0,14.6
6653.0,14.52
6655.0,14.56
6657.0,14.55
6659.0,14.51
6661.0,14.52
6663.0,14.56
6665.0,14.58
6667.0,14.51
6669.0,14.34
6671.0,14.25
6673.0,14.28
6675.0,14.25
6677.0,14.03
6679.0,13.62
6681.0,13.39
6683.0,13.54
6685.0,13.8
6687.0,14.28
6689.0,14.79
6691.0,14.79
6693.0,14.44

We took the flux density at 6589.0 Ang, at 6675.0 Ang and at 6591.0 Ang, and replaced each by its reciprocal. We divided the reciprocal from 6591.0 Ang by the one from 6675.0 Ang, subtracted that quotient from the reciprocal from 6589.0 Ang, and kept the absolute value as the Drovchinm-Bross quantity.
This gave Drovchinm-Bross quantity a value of 0.822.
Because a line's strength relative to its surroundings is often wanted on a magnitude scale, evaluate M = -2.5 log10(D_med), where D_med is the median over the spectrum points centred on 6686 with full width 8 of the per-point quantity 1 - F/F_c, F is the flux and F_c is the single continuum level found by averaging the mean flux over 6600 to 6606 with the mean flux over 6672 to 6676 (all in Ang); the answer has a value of 4.0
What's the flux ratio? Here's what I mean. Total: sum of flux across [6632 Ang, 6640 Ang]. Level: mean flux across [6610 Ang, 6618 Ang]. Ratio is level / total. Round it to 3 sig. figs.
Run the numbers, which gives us 0.251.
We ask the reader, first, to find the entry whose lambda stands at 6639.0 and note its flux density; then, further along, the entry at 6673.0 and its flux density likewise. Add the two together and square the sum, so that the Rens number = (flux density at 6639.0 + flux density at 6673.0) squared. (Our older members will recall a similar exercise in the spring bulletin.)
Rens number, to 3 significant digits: 824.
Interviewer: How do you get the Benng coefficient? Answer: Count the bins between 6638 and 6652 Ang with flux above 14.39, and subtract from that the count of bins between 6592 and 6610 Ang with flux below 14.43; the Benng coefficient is 4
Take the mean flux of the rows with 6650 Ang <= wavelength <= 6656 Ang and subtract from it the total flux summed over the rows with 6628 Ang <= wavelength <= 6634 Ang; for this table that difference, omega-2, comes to -28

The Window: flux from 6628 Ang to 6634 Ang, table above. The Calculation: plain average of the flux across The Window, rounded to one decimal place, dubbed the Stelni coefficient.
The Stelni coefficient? 14.1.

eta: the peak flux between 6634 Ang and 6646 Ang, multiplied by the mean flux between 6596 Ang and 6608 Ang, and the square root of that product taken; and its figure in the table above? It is 14.5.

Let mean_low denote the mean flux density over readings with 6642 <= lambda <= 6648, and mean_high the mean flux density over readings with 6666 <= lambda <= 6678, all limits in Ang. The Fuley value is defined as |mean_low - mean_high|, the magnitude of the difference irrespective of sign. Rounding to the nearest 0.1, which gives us 0.2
